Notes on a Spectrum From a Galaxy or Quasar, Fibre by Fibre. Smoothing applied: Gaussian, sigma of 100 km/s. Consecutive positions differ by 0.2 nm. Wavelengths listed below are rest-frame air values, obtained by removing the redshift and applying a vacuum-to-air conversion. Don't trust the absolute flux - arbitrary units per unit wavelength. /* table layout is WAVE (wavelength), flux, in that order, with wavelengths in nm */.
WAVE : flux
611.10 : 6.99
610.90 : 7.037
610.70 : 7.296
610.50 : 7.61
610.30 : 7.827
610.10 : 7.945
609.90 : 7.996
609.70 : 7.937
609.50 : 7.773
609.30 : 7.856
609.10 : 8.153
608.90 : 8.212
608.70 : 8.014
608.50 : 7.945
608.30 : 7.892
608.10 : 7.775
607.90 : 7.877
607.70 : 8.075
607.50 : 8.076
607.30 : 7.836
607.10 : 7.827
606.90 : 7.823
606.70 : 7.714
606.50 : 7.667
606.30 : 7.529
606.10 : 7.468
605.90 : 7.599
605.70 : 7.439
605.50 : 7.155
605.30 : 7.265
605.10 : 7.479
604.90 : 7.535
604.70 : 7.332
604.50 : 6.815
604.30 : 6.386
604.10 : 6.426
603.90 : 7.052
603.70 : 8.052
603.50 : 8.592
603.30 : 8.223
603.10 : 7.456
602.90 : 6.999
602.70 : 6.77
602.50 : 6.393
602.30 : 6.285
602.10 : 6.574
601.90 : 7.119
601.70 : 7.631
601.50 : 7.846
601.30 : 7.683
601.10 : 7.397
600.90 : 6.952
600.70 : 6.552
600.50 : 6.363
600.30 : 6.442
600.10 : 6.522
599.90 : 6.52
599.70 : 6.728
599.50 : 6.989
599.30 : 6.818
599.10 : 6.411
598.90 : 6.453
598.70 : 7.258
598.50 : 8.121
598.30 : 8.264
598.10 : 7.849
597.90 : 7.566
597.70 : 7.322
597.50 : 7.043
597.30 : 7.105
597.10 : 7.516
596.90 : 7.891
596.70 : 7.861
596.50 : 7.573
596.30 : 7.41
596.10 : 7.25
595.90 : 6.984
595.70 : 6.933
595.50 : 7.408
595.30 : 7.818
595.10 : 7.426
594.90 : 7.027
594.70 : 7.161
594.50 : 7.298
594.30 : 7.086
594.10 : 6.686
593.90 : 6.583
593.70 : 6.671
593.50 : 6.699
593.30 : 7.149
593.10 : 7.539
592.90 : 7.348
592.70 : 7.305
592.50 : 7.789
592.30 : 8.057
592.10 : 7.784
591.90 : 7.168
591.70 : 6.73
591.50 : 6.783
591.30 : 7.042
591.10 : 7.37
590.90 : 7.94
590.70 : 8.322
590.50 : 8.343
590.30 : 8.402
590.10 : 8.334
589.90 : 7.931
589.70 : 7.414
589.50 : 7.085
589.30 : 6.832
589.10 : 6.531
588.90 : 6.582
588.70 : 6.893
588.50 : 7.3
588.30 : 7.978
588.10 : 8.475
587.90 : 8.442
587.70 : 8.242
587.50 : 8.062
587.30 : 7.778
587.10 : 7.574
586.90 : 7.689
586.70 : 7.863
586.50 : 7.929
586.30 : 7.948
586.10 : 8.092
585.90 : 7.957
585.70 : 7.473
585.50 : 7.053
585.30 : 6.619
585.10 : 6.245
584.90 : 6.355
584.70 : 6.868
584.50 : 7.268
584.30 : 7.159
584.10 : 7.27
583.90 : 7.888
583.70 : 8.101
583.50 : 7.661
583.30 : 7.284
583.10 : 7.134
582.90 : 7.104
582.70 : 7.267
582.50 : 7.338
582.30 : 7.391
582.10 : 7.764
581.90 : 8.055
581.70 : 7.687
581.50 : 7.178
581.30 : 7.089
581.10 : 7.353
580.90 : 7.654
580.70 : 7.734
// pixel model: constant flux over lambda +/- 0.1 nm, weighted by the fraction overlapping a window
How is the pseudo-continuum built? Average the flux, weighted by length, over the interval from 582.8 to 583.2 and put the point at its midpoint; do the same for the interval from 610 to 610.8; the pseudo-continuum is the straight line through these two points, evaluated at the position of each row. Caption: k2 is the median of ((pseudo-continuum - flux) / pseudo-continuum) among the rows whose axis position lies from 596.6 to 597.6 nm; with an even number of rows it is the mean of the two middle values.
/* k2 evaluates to -0.02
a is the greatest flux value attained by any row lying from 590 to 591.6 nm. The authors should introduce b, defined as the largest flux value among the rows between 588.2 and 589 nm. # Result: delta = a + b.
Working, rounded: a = 8.402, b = 7.978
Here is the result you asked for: 16.4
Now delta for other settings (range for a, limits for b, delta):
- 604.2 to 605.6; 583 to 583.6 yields 15.2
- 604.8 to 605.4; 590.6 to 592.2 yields 15.9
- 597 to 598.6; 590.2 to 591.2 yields 16.7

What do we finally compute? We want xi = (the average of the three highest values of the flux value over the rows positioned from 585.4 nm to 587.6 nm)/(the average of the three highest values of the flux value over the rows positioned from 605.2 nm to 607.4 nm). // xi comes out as 1.03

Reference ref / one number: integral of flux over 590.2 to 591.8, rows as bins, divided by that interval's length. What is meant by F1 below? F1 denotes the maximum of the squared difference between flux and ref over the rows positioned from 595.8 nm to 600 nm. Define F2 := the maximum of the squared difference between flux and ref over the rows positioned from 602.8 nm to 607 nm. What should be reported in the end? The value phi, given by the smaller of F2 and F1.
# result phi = 1.5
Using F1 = 1.5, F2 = 1.51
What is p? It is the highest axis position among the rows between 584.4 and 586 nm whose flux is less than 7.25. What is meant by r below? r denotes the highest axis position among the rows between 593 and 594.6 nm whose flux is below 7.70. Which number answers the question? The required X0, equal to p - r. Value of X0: -9.00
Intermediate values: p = 585.50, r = 594.50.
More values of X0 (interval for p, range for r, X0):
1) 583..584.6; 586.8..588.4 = -2.80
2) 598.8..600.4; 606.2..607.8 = -6.20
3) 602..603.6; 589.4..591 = 13.20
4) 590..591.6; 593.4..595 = -3.40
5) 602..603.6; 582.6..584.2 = 18.80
